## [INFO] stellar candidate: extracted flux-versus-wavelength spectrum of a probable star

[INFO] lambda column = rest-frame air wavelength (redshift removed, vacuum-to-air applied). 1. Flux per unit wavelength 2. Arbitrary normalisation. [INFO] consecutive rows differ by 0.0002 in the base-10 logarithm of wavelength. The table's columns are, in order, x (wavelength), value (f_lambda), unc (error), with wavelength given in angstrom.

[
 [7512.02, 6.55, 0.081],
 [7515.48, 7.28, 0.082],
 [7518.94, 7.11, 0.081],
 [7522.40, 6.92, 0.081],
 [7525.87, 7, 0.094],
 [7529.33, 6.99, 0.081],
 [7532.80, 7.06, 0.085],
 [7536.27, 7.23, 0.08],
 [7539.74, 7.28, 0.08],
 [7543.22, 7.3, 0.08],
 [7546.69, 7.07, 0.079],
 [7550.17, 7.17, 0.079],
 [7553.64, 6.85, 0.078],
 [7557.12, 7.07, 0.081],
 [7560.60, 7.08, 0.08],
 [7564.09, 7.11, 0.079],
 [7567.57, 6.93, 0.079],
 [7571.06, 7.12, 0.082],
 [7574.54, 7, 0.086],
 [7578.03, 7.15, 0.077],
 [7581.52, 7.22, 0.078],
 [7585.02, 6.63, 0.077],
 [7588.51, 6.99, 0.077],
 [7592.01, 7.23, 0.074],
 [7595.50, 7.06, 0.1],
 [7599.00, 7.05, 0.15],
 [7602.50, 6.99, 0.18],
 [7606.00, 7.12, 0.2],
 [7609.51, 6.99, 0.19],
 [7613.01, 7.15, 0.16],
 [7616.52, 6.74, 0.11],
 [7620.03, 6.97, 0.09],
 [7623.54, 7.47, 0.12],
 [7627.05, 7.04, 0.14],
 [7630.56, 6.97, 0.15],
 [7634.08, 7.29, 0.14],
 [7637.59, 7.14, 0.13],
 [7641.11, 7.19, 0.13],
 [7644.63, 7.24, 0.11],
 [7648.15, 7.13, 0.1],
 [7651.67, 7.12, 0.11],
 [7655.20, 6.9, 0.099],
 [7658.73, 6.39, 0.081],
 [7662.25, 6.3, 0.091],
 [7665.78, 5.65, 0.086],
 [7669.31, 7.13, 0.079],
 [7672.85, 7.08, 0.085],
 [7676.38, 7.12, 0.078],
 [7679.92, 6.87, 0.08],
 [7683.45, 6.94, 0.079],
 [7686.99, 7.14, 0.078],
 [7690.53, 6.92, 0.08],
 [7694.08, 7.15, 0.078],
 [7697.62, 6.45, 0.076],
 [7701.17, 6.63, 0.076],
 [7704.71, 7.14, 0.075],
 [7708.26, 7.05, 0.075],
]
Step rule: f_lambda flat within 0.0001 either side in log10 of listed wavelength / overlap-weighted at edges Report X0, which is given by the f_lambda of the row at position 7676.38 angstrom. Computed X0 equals 7.12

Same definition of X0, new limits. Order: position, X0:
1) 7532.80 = 7.06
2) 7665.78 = 5.65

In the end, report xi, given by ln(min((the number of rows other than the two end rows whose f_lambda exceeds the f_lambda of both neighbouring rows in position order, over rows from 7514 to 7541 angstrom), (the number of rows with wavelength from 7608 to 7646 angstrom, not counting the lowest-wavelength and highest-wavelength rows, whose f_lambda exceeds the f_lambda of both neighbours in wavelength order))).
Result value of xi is 0.0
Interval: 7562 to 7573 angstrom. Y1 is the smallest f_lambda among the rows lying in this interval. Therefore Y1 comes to 6.93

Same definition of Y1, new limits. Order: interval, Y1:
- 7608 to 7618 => 6.74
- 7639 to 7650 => 7.13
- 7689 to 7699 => 6.45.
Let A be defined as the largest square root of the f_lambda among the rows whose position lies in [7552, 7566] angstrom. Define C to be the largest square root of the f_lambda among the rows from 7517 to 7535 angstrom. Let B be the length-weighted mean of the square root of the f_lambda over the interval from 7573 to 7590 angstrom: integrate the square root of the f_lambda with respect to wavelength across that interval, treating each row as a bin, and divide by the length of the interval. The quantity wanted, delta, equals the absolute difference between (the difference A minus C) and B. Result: 2.64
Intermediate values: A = 2.67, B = 2.64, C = 2.666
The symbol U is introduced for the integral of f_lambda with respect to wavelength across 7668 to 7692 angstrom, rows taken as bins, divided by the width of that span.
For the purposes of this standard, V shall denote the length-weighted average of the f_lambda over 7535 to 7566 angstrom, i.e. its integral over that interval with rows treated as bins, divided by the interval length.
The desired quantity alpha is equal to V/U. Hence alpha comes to 1.01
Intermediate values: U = 7.03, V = 7.13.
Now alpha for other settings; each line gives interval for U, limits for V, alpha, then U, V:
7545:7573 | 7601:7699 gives 0.99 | 7.05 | 6.95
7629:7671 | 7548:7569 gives 1.02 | 6.87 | 7.04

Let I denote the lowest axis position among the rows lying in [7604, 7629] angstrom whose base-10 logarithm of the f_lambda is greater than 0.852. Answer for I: 7606.00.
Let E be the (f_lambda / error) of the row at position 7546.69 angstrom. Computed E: 89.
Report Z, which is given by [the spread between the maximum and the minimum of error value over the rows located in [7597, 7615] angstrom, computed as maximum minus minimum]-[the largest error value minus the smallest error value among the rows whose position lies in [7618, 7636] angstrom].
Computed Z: -0.010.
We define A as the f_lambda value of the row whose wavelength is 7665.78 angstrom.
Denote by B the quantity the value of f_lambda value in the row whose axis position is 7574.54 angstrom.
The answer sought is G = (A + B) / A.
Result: 2.239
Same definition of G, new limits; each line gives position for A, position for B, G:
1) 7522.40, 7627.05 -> 2.017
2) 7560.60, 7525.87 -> 1.989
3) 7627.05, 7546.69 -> 2.004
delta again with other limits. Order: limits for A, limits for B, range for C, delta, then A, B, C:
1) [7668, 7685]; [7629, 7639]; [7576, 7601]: 2.69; 2.67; 2.67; 2.689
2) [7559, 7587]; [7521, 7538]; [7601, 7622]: 2.64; 2.69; 2.65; 2.674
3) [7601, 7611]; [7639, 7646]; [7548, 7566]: 2.69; 2.67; 2.68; 2.678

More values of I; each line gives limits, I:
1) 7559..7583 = 7571.06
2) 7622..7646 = 7623.54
